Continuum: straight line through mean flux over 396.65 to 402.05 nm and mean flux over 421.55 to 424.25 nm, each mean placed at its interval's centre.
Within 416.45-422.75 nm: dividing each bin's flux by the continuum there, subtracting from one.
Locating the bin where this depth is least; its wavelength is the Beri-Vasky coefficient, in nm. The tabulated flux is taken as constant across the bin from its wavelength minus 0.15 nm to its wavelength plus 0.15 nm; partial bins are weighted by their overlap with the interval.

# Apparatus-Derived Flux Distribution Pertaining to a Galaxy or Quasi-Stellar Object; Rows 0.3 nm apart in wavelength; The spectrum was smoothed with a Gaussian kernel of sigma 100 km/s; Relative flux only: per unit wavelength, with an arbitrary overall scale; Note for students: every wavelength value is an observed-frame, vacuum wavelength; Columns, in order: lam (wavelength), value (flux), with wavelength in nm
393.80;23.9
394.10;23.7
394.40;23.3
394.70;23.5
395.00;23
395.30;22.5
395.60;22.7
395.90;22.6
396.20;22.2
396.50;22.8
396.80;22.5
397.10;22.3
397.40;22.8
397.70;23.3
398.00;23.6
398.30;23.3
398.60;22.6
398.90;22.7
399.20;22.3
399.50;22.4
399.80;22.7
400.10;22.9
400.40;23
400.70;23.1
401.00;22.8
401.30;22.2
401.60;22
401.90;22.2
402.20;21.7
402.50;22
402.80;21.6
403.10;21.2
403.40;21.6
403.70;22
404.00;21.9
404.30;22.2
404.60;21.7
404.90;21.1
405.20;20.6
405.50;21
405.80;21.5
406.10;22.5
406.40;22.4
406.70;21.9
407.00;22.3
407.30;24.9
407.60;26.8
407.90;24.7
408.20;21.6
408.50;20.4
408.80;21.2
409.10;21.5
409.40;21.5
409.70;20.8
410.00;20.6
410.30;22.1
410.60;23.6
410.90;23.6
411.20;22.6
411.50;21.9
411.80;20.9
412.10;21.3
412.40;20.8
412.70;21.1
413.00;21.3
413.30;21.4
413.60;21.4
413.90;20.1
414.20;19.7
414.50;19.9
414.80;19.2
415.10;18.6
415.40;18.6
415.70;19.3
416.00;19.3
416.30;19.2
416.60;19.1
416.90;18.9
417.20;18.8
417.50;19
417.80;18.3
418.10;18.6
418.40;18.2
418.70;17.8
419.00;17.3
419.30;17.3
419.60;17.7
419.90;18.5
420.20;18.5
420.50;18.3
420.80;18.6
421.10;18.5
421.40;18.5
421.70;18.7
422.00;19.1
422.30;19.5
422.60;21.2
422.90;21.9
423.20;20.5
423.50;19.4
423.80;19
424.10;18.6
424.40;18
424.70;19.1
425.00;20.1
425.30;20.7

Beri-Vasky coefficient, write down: 422.60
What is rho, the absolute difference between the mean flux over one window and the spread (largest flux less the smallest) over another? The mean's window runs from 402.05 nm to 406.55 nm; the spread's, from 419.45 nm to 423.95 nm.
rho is 17.5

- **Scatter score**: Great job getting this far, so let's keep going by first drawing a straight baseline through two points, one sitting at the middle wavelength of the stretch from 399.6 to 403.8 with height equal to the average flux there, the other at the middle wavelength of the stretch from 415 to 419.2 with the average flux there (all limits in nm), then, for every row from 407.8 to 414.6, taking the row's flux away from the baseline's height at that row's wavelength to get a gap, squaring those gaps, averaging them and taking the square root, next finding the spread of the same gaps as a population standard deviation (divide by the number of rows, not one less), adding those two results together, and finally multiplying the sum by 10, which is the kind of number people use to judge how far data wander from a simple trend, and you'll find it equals 29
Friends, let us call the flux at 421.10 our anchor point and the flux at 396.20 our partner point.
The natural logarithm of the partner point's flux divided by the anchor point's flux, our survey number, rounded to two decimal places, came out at 0.18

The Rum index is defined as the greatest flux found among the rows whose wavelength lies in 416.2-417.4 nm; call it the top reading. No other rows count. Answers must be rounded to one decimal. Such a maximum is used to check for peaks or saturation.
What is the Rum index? 19.2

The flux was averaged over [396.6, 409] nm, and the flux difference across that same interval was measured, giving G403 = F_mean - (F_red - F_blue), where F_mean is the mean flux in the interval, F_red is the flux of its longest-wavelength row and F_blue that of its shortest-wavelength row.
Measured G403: 24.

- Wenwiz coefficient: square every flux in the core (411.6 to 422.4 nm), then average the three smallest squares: 304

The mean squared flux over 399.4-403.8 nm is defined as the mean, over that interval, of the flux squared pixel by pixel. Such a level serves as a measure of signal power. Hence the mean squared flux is 494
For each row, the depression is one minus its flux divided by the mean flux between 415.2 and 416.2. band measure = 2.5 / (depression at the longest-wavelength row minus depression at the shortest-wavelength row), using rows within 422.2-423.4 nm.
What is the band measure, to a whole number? -48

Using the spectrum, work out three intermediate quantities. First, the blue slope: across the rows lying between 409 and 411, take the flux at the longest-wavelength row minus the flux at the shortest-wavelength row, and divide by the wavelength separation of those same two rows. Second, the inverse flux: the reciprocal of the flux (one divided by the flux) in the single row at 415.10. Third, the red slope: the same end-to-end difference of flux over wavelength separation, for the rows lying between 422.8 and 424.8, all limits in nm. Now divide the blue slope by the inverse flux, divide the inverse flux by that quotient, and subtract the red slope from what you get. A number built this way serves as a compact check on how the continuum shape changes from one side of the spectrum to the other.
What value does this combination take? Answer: 1.6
